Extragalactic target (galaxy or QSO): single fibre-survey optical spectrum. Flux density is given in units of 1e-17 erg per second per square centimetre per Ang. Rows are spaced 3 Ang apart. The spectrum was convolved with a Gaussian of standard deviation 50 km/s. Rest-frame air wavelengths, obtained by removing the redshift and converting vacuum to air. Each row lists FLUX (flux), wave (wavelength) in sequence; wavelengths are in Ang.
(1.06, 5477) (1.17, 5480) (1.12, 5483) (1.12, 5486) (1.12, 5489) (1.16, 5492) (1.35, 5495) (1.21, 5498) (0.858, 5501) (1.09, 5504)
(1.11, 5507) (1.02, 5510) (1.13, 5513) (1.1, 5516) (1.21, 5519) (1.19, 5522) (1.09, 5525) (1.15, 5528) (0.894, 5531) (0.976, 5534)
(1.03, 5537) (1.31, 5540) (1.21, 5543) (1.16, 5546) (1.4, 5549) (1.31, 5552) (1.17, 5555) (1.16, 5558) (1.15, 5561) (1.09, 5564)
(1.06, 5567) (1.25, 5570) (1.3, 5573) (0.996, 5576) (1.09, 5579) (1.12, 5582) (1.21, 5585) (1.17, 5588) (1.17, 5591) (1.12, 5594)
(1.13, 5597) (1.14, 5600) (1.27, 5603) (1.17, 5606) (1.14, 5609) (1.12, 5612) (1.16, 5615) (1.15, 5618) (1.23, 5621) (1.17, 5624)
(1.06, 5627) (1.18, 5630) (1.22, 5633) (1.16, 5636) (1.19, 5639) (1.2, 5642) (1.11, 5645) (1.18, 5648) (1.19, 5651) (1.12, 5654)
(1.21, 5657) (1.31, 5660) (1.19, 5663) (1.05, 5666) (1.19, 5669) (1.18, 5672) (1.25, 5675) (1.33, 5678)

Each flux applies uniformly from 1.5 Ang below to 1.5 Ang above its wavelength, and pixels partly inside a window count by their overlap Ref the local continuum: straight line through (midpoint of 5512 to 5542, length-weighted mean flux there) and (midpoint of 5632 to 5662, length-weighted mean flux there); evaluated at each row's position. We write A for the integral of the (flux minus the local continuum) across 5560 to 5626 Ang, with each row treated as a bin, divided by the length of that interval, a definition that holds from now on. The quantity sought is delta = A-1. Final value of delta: -1.00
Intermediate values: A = 0.001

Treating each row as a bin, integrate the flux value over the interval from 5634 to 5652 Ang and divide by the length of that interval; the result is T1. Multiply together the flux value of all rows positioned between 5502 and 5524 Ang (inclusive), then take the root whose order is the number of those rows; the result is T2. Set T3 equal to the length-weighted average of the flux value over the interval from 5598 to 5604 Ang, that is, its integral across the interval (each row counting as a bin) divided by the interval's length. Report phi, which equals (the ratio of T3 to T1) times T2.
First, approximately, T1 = 1.17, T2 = 1.12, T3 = 1.19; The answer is 1.14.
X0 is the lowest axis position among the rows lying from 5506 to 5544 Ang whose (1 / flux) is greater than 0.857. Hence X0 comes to 5507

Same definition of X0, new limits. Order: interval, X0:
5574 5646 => 5576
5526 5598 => 5528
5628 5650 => 5636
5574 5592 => 5576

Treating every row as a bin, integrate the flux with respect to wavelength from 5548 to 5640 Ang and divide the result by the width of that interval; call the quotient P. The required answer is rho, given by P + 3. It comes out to 4.17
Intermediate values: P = 1.17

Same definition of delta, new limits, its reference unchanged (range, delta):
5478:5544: -0.98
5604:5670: -1.01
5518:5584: -0.97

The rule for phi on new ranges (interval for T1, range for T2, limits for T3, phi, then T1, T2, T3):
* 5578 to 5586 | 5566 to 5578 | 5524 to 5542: 1.08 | 1.14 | 1.14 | 1.08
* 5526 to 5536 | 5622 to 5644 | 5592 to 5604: 1.34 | 1.01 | 1.17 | 1.16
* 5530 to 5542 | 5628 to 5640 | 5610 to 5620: 1.28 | 1.07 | 1.19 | 1.15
